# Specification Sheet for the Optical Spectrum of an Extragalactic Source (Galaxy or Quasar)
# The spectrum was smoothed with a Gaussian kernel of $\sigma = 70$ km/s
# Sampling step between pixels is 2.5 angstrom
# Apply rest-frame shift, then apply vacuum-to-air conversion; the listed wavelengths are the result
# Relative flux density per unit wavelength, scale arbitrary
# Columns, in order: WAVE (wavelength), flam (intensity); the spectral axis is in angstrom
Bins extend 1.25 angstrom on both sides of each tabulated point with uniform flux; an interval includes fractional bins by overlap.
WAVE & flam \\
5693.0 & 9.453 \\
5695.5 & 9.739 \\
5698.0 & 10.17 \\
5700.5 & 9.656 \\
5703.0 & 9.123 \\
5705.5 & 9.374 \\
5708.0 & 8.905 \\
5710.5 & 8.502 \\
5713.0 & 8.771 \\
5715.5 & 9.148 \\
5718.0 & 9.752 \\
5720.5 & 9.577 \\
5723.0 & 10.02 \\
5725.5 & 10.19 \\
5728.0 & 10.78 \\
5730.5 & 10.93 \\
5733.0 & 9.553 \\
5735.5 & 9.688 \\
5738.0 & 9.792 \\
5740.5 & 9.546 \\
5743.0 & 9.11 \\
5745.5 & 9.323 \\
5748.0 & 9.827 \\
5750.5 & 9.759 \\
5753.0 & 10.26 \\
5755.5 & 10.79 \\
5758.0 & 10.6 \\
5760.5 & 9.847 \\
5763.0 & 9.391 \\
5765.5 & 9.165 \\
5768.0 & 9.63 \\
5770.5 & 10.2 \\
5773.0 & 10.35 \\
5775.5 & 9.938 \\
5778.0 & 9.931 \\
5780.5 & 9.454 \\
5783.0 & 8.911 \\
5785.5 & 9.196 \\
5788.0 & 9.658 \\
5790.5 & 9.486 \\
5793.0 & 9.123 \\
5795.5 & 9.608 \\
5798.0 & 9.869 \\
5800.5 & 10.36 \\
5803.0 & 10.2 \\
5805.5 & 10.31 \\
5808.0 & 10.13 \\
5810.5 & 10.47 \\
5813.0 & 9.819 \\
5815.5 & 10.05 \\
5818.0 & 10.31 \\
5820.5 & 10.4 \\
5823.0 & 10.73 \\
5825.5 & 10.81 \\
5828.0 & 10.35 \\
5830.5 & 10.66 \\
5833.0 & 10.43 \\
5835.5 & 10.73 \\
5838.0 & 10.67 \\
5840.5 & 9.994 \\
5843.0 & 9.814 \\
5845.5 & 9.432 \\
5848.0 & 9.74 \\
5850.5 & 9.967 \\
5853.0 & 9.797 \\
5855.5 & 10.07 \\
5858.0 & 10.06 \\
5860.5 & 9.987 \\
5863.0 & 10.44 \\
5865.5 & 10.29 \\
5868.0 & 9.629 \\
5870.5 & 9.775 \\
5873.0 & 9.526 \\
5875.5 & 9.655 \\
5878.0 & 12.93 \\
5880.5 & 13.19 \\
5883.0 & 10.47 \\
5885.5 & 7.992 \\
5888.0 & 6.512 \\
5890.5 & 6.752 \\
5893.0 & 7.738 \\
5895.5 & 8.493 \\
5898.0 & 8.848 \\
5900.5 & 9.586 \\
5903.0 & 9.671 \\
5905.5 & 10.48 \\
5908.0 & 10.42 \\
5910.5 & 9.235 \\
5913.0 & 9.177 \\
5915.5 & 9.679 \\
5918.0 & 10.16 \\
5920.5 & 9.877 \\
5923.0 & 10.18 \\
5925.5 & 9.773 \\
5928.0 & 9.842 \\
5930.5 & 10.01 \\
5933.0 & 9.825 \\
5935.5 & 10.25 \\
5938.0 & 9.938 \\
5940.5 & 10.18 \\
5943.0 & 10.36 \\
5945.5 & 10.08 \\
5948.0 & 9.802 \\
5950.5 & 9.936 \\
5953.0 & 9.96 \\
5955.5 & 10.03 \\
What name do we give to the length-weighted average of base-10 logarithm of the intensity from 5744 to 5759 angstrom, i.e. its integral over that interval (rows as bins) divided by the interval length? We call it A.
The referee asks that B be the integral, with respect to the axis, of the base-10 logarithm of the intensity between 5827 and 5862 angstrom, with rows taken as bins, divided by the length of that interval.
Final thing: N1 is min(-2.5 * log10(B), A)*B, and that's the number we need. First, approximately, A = 1.00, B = 1.00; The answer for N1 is -0.005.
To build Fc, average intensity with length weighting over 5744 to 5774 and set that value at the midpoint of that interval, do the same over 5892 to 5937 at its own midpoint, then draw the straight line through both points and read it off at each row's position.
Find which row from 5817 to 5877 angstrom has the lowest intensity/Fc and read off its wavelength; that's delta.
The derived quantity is 5845.5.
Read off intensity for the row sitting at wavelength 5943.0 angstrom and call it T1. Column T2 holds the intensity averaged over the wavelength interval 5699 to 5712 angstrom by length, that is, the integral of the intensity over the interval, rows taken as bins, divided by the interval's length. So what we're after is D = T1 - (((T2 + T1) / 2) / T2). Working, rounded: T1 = 10.36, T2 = 9.1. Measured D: 9.3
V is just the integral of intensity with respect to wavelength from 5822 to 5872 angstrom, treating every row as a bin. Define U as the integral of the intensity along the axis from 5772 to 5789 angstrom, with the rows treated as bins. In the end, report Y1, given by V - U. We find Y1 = 345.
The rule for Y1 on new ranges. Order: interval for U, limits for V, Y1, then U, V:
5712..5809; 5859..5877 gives -772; 951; 179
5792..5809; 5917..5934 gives 0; 169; 169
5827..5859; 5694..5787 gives 578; 324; 902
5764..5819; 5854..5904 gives -61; 540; 479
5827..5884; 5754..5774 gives -389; 589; 200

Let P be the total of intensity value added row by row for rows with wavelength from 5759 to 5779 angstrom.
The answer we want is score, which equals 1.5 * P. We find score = 118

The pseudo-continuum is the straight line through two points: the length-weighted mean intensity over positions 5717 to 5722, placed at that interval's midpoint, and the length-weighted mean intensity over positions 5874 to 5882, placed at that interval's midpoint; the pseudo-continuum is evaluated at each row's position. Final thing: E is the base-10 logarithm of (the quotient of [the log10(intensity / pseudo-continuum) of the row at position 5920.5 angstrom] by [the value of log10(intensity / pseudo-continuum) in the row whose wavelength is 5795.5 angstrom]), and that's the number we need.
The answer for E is 0.32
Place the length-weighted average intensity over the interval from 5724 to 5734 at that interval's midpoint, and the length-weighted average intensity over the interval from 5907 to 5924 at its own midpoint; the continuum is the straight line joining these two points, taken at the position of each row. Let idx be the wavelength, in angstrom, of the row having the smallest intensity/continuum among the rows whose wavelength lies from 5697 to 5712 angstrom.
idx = 5710.5 angstrom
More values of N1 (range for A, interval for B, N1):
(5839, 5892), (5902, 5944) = 0.003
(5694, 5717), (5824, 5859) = -0.008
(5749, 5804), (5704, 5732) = 0.019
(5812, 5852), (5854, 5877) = 0.002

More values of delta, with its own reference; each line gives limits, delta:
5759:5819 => 5783.0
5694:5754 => 5710.5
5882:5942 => 5888.0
